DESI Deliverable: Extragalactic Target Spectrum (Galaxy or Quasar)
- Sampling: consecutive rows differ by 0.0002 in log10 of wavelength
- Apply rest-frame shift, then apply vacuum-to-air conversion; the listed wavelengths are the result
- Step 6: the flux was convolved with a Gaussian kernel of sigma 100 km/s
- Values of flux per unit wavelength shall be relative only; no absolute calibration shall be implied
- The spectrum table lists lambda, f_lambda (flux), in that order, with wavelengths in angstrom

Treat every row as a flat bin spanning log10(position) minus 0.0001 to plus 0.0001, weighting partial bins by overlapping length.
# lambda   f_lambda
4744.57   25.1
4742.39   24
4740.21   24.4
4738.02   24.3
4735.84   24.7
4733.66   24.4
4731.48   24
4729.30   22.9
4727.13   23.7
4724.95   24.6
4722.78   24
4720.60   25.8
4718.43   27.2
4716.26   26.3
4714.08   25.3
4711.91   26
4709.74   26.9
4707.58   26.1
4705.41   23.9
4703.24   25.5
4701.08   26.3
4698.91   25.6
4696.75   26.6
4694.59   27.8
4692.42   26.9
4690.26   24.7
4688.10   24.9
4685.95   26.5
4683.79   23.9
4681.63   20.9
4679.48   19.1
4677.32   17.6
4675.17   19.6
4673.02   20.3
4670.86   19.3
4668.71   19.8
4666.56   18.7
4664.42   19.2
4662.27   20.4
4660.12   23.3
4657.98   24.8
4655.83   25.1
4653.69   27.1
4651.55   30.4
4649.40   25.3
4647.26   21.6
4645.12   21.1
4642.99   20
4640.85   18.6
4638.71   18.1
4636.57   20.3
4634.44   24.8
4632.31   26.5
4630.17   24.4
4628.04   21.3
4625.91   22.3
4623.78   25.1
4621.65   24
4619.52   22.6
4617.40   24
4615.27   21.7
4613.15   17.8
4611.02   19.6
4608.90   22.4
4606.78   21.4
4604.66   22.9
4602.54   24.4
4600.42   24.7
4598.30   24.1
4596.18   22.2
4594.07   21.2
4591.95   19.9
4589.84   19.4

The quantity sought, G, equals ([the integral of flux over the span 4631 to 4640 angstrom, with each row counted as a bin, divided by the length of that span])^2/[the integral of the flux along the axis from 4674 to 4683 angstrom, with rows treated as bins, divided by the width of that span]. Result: 25.7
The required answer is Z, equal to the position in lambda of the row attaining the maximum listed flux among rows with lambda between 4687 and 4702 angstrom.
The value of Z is 4694.59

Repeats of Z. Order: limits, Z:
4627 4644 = 4632.31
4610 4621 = 4617.40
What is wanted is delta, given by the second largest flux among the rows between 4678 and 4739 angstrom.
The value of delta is 27.2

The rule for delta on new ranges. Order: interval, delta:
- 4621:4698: 27.8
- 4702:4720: 26.9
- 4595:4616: 24.4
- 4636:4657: 27.1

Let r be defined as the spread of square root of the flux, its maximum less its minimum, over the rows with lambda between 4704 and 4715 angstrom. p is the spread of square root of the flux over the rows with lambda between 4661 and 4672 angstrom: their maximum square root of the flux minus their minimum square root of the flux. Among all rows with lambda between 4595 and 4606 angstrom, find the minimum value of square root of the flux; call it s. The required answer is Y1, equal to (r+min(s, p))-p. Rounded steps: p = 0.19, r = 0.30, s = 4.71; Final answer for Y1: 0.30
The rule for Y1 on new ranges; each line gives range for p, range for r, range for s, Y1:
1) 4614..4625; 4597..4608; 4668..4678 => 0.34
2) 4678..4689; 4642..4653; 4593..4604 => 1.04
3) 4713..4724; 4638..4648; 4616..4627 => 0.39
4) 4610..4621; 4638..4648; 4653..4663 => 0.39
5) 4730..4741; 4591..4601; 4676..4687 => 0.51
